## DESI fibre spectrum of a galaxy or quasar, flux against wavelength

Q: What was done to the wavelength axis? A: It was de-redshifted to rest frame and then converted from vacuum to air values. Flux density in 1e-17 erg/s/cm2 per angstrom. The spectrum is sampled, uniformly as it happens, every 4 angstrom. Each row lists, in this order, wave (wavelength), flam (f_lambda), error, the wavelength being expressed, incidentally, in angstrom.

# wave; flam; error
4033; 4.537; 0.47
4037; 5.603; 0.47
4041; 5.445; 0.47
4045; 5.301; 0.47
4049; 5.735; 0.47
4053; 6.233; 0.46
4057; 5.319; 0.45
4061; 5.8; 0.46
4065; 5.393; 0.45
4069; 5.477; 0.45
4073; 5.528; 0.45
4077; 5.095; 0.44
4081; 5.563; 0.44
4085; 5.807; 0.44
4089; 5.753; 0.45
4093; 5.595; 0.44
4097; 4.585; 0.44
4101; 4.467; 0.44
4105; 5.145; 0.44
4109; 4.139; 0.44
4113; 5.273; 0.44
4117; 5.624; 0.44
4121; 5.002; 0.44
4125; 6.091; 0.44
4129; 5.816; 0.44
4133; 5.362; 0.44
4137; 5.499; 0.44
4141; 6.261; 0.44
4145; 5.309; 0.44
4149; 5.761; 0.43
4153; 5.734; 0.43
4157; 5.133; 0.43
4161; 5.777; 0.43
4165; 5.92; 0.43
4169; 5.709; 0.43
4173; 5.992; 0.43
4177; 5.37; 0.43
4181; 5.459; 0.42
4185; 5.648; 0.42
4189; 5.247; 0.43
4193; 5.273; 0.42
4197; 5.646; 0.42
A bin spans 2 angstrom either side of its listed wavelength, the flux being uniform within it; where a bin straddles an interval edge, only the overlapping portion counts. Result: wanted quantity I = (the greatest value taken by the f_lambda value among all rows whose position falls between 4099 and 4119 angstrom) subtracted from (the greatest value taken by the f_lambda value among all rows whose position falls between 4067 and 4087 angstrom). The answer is 0.18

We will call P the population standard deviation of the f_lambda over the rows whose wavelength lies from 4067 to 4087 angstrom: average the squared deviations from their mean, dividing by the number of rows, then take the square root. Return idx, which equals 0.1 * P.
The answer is 0.023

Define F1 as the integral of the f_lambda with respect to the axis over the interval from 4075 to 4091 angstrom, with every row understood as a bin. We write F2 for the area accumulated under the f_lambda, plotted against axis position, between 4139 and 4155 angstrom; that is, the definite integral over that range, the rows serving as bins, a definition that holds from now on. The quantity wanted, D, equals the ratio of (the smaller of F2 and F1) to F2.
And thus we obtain 0.96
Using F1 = 88.9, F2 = 92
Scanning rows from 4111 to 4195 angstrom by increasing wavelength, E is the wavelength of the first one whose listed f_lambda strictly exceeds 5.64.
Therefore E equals 4125 angstrom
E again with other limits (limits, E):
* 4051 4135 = 4053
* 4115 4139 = 4125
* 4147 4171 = 4149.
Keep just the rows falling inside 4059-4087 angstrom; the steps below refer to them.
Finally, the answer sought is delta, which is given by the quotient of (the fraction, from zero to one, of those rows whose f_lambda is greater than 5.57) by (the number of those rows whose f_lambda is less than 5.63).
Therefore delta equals 0.06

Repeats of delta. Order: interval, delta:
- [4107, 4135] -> 0.09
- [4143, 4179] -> 0.22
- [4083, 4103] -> 0.20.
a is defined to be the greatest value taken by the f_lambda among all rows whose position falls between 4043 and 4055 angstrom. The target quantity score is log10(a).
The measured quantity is 0.795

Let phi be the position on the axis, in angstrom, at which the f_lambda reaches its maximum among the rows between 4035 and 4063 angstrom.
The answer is 4053 angstrom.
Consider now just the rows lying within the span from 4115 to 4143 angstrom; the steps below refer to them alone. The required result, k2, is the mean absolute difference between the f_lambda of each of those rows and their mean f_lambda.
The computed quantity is 0.34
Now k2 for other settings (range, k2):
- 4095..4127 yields 0.49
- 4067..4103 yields 0.40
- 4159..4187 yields 0.17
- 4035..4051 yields 0.15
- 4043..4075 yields 0.24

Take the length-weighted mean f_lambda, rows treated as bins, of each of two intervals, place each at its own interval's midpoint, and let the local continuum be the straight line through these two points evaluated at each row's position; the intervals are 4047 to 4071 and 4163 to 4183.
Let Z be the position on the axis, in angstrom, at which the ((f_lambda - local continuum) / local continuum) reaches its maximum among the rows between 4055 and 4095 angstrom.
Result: 4085 angstrom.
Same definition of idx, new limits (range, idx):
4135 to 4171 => 0.031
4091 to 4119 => 0.054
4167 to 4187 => 0.022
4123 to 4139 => 0.028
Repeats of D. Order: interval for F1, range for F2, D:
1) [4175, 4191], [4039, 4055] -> 0.96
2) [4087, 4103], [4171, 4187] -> 0.91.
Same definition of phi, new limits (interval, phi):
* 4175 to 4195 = 4185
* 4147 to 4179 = 4173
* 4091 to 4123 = 4117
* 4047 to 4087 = 4053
